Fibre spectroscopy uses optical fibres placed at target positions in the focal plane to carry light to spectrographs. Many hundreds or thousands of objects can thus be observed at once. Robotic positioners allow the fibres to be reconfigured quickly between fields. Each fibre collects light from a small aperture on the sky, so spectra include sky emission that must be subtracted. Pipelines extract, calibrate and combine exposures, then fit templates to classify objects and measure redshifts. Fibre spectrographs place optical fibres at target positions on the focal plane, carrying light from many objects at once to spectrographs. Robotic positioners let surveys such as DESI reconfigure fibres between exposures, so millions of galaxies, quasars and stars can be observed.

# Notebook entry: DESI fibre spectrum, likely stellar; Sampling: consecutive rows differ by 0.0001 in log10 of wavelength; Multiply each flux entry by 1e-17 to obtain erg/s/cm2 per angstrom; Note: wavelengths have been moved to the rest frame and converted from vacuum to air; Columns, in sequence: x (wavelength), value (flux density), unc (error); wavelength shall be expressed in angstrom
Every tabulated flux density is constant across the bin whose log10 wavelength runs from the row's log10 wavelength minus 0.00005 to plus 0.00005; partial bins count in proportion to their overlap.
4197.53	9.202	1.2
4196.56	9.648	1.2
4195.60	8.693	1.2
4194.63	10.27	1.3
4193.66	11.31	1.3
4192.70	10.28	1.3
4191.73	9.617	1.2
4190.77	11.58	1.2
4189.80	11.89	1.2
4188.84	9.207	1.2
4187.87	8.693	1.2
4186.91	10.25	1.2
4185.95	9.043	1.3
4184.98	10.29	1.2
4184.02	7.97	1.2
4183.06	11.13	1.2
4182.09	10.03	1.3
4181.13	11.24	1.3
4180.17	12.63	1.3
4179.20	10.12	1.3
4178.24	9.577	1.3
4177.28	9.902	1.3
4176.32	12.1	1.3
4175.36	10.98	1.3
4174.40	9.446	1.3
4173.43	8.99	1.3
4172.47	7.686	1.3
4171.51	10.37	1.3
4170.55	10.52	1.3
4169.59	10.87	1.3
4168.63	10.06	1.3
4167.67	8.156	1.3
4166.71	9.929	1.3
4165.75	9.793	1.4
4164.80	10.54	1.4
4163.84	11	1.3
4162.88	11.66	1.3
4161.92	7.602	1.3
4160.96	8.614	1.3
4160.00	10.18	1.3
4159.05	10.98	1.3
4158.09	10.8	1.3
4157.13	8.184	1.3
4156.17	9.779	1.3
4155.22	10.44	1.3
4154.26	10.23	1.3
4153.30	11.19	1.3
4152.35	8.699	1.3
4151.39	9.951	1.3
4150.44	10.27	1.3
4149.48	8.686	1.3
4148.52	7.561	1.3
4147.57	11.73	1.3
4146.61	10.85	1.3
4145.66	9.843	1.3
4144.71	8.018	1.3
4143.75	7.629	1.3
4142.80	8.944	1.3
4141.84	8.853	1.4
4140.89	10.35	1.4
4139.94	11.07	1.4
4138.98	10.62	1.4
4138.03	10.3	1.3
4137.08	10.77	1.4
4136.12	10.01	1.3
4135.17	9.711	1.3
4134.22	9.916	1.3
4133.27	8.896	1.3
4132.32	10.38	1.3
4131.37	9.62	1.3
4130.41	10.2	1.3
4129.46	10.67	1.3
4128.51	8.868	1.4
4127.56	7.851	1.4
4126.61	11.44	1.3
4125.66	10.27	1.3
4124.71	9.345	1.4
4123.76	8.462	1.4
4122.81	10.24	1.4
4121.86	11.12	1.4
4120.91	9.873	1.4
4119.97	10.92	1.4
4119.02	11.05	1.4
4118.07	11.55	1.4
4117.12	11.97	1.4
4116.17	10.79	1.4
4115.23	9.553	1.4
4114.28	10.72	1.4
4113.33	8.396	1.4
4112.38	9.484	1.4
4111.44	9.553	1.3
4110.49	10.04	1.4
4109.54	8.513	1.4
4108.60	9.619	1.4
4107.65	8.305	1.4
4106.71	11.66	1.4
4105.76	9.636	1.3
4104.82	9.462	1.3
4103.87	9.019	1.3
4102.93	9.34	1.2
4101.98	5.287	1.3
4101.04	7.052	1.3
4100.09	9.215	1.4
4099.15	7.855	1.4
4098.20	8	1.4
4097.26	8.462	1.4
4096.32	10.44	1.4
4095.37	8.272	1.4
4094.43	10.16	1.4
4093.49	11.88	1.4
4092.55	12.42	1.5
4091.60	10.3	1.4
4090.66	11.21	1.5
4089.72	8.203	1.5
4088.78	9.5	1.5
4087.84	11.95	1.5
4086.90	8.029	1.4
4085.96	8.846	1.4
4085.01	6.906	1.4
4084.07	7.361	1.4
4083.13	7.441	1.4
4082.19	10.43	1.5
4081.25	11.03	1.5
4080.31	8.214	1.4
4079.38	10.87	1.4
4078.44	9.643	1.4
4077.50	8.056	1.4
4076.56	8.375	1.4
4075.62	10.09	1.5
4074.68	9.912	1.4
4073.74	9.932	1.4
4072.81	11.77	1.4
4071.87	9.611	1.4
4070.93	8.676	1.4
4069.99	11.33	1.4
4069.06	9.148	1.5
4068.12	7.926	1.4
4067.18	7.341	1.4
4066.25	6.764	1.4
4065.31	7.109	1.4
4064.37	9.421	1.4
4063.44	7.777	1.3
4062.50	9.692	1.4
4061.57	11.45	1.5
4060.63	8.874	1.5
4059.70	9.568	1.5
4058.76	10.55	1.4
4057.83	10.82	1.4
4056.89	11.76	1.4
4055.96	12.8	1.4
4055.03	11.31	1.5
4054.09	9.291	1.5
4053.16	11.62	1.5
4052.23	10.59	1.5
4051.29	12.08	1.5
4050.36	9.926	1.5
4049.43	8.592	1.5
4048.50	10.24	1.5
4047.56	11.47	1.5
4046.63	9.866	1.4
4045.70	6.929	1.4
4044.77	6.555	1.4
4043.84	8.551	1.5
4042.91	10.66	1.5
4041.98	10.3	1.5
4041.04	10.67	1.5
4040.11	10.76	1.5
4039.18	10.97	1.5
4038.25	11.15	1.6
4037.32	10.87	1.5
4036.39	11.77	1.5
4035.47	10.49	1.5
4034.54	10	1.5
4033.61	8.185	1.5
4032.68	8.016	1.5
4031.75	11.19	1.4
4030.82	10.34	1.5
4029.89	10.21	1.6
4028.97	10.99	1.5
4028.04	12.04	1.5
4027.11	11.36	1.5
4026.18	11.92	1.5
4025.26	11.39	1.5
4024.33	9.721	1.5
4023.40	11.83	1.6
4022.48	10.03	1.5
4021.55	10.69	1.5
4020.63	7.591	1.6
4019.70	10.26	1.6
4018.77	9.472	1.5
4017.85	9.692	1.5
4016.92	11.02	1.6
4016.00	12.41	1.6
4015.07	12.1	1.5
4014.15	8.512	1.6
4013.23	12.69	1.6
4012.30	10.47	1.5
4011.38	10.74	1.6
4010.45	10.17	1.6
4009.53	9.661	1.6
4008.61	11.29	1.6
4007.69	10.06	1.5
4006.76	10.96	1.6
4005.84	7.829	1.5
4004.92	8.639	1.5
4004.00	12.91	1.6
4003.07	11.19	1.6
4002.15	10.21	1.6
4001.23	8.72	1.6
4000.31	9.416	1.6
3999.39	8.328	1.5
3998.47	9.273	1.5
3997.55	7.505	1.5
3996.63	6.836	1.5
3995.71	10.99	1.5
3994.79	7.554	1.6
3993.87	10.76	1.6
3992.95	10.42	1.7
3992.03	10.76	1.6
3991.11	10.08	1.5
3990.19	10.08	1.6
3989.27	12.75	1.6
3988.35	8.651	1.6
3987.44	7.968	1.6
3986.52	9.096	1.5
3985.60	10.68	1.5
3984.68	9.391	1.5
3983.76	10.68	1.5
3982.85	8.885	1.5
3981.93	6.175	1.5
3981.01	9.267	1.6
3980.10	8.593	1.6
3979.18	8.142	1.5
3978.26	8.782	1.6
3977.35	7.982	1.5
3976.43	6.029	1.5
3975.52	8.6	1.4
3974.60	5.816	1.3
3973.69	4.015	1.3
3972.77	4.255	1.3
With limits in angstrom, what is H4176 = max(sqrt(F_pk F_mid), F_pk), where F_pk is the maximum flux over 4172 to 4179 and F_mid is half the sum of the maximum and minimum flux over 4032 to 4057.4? 12.1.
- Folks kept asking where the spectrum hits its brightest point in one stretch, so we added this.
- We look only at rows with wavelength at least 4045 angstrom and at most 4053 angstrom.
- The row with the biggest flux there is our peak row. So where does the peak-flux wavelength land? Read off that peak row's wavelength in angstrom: 4051.29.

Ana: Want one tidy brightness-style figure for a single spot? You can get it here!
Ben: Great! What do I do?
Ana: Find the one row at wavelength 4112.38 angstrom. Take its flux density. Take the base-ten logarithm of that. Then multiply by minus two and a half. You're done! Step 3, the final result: -2.4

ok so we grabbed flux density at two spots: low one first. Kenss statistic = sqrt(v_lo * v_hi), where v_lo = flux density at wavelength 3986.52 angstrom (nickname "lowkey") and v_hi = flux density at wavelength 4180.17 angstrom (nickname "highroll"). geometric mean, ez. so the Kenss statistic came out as 10.7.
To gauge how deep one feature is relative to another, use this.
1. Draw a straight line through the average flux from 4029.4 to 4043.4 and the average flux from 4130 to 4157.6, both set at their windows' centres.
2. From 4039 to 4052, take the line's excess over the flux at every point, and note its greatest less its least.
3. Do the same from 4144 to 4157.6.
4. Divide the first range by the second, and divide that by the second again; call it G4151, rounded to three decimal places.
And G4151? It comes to 0.321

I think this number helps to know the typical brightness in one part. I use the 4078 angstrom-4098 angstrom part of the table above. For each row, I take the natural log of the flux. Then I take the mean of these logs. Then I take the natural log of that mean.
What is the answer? 0.81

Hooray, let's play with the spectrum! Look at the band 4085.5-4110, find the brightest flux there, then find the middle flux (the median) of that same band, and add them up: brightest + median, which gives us 21.7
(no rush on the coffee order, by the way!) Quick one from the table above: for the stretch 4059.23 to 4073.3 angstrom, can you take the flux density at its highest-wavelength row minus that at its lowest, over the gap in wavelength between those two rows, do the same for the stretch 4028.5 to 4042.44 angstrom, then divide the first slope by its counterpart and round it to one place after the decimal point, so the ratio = -3.2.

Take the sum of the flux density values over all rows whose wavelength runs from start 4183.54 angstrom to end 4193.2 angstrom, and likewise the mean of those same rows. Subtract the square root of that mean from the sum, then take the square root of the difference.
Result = 9.78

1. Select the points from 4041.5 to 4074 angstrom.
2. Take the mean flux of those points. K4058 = 9.7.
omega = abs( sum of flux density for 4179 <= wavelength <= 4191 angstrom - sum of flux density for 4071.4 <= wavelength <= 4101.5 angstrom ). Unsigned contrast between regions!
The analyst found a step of 167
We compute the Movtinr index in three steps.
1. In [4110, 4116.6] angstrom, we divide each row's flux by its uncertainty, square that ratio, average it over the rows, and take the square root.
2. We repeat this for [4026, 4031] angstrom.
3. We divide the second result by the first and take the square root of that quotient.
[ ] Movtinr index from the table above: 1.02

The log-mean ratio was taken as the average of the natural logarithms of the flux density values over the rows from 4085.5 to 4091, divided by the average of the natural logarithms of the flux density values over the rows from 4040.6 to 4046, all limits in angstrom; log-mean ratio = 1.04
